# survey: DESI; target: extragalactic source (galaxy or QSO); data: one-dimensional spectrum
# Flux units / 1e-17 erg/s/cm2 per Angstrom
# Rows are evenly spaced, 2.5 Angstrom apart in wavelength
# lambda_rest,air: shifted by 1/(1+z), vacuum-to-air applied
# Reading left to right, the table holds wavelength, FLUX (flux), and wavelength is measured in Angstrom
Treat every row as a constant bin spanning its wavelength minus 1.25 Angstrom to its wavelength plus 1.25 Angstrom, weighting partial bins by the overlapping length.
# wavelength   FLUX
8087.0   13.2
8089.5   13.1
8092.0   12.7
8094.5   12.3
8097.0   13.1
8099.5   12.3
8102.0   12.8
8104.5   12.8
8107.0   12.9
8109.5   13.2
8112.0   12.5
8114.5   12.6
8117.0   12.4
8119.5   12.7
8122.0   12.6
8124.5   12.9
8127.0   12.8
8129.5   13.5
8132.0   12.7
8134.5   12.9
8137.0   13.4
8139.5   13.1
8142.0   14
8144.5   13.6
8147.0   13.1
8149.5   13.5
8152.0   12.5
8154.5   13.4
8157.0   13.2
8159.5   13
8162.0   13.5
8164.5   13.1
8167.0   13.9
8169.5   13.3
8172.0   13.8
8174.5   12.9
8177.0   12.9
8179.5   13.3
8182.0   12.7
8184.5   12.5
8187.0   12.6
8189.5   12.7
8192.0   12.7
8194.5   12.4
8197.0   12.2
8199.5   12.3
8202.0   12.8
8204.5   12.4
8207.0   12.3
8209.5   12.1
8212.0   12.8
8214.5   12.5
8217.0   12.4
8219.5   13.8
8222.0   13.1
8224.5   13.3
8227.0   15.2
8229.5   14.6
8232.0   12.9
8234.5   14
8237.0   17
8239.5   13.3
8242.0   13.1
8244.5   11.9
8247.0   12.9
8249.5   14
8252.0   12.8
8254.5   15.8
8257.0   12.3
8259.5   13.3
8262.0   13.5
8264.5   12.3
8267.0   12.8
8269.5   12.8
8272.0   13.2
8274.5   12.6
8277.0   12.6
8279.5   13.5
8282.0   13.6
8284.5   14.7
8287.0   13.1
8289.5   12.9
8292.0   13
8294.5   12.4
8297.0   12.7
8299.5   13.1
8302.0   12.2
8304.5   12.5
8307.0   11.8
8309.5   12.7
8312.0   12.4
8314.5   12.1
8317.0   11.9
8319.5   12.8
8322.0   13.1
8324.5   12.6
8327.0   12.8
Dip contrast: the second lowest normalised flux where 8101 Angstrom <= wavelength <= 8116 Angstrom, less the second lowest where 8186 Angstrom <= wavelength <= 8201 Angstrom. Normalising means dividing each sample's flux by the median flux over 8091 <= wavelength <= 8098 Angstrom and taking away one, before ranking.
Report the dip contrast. 0.024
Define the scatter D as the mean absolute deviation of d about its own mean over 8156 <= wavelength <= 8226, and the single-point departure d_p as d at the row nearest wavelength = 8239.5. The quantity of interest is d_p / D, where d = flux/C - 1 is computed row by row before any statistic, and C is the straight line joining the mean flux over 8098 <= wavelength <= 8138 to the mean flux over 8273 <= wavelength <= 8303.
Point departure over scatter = 0.8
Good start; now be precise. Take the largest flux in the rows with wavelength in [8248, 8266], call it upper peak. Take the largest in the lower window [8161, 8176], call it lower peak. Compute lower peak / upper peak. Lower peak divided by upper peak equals 0.88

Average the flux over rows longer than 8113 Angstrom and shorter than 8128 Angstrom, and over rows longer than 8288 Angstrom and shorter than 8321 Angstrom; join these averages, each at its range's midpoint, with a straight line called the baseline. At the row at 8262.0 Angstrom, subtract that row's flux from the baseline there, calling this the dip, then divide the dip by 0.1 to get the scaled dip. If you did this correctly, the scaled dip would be -10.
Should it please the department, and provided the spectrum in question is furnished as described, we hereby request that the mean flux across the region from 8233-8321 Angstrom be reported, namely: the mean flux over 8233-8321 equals 13.07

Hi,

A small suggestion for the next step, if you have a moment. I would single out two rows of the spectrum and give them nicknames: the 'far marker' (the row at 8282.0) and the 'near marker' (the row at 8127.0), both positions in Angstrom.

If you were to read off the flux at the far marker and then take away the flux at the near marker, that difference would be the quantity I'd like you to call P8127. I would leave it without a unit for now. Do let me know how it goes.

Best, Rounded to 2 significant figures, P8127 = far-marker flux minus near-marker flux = 0.80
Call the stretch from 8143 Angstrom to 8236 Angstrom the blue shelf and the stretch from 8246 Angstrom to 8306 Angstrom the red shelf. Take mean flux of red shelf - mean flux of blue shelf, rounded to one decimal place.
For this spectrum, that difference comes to 0.0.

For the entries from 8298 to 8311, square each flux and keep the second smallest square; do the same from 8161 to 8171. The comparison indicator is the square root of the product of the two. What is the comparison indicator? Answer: 162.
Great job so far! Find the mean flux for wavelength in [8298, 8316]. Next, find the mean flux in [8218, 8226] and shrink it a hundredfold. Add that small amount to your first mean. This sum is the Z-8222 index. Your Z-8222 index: 12.5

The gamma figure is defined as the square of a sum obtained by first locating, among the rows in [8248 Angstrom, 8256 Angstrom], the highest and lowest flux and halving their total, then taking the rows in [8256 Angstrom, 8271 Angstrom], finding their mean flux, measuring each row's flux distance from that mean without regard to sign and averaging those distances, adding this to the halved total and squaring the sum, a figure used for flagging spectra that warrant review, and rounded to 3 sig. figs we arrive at 215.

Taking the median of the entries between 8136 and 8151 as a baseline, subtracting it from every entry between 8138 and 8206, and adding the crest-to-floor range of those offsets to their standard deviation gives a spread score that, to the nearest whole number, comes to 2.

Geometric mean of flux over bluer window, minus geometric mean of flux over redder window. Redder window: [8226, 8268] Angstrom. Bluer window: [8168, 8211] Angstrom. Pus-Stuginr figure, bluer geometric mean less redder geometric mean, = -0.88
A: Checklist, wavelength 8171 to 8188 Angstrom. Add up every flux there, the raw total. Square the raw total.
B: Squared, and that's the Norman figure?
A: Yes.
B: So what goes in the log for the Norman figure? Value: 8226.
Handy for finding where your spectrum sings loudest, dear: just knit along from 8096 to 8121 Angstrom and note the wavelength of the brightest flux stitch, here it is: 8109.5 Angstrom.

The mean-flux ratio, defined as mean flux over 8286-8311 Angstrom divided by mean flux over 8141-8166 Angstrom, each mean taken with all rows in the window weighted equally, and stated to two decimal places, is 0.95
